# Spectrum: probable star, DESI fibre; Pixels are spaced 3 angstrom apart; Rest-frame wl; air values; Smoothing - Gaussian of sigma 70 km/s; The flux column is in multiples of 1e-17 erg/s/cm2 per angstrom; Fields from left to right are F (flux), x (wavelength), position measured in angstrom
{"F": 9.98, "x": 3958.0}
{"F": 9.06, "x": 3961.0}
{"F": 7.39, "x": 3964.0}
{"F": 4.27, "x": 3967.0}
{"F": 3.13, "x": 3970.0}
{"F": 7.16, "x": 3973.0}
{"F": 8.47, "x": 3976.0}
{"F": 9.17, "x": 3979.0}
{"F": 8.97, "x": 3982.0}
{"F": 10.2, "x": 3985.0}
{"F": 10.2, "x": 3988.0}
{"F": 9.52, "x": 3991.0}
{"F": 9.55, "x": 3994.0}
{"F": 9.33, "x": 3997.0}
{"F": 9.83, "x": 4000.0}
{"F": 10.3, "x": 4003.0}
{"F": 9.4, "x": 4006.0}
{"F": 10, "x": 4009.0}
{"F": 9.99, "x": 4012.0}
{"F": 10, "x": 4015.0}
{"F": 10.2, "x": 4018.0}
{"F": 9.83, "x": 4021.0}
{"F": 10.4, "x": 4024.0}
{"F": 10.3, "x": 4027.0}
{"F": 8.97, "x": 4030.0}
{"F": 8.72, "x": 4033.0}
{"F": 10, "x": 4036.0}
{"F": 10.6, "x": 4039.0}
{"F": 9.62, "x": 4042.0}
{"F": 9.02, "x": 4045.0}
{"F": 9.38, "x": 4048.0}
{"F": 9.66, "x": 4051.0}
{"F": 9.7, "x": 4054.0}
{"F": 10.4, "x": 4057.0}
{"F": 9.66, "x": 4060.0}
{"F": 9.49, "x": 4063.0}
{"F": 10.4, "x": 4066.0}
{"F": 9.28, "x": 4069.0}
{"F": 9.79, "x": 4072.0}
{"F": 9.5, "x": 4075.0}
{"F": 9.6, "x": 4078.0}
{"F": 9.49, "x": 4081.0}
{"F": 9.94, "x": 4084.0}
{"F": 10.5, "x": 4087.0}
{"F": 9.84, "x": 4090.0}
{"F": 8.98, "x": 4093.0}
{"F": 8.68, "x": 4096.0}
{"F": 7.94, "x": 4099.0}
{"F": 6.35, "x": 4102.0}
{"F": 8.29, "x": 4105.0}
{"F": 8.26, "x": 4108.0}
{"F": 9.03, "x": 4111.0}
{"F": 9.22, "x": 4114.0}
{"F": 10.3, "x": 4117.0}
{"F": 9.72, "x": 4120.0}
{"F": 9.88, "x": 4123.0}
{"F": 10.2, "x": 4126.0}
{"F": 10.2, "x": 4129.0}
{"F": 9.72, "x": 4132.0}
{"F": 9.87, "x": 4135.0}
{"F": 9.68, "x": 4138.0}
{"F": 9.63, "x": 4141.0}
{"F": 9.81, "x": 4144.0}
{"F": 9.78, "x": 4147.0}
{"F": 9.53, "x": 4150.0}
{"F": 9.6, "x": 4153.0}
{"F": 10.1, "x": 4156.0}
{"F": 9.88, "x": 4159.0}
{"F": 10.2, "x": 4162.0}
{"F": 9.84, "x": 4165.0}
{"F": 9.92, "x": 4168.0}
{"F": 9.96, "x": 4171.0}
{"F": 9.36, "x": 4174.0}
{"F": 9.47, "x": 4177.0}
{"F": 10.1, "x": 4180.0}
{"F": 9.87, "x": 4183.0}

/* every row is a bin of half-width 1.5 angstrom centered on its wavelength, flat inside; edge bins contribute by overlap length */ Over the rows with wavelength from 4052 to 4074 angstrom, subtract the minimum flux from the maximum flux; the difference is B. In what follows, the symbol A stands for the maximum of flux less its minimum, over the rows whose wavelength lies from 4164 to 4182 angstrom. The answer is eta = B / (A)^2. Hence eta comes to 2.0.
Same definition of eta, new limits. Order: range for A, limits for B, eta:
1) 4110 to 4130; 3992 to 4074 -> 1.2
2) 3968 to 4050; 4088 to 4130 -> 0.1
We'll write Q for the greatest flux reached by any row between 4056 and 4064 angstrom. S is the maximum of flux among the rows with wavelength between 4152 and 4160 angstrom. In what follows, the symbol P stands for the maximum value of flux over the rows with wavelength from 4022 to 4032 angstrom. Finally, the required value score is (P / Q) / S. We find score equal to 0.099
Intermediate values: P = 10.4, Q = 10.4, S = 10.1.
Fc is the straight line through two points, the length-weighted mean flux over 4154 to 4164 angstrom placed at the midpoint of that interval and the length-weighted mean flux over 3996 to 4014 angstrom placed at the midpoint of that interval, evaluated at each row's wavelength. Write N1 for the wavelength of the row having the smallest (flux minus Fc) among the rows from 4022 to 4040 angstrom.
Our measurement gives 4033.0 angstrom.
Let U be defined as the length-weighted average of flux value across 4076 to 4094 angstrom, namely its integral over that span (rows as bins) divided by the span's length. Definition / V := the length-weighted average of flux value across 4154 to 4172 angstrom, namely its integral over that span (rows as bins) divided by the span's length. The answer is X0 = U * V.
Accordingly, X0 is 97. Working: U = 9.74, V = 9.97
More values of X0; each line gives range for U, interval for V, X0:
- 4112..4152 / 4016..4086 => 95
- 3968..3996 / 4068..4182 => 80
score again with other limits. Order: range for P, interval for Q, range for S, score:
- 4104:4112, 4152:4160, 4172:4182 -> 0.089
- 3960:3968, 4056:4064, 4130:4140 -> 0.088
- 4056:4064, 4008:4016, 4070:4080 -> 0.106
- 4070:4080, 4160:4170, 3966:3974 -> 0.134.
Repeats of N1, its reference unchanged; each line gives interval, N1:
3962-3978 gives 3970.0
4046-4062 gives 4048.0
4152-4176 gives 4174.0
